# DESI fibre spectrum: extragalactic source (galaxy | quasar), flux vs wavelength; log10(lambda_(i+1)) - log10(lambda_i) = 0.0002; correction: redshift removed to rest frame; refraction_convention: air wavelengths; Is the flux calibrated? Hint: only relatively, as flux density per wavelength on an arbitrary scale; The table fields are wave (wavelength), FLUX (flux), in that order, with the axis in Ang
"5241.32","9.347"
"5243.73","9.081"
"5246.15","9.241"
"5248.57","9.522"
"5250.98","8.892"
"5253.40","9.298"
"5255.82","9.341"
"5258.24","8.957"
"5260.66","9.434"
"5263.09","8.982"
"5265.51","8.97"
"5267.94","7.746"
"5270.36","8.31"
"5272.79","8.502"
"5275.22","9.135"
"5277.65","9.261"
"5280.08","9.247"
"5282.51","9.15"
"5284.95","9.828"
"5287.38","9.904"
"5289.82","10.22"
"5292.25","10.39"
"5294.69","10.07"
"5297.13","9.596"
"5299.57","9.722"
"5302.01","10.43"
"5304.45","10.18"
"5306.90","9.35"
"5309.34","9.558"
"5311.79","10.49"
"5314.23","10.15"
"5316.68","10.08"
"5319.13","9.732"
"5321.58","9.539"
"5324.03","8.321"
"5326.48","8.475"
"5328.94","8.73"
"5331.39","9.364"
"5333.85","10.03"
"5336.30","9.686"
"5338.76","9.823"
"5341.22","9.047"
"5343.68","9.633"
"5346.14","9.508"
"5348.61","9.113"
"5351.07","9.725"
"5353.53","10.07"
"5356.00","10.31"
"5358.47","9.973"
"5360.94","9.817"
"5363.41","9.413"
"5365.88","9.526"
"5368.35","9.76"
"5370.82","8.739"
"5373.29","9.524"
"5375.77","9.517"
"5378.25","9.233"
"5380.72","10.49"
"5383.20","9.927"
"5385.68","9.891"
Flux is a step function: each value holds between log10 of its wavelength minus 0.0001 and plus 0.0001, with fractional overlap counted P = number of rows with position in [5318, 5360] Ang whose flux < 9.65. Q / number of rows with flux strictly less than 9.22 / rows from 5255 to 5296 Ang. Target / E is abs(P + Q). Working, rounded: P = 9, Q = 8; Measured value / 17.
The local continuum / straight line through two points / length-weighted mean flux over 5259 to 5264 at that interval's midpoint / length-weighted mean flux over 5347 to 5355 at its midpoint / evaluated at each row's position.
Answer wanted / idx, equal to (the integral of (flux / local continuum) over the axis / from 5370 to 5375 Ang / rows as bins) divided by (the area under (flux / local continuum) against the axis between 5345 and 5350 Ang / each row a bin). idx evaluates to 0.97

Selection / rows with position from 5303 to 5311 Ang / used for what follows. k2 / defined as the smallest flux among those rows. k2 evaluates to 9.35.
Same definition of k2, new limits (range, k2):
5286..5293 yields 9.904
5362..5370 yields 9.413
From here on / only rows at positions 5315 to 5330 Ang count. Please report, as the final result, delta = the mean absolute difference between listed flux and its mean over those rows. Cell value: 0.64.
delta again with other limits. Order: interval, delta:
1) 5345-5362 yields 0.29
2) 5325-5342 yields 0.48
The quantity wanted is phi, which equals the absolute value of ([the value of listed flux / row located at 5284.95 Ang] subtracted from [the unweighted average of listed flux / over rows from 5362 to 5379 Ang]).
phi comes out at 0.44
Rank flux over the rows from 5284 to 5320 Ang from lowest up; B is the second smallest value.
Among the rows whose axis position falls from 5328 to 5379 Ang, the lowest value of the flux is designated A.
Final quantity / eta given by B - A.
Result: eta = 0.8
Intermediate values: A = 8.73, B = 9.558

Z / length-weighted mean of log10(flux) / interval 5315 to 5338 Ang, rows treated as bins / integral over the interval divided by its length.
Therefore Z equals 0.970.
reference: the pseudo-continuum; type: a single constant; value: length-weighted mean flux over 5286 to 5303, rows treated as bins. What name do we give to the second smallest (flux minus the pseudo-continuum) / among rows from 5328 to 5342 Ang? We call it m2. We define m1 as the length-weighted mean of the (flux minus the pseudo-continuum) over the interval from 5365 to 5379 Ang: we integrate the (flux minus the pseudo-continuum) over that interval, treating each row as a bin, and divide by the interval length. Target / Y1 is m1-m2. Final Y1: 0.34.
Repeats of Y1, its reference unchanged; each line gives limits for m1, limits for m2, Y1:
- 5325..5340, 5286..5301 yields -0.39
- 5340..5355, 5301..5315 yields -0.03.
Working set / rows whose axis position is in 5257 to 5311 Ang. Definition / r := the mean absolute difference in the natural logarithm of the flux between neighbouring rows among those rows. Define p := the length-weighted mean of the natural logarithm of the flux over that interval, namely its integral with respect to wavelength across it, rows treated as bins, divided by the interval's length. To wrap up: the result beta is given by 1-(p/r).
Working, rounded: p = 2.24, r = 0.041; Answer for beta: -54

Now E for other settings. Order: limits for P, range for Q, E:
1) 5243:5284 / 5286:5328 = 19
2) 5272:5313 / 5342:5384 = 10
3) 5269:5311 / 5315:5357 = 14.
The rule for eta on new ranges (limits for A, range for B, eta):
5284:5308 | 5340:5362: -0.2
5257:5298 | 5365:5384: 1.5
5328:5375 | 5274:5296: 0.4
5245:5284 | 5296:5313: 1.8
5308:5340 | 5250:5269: 0.6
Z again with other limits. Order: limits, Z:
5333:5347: 0.983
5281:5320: 0.996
